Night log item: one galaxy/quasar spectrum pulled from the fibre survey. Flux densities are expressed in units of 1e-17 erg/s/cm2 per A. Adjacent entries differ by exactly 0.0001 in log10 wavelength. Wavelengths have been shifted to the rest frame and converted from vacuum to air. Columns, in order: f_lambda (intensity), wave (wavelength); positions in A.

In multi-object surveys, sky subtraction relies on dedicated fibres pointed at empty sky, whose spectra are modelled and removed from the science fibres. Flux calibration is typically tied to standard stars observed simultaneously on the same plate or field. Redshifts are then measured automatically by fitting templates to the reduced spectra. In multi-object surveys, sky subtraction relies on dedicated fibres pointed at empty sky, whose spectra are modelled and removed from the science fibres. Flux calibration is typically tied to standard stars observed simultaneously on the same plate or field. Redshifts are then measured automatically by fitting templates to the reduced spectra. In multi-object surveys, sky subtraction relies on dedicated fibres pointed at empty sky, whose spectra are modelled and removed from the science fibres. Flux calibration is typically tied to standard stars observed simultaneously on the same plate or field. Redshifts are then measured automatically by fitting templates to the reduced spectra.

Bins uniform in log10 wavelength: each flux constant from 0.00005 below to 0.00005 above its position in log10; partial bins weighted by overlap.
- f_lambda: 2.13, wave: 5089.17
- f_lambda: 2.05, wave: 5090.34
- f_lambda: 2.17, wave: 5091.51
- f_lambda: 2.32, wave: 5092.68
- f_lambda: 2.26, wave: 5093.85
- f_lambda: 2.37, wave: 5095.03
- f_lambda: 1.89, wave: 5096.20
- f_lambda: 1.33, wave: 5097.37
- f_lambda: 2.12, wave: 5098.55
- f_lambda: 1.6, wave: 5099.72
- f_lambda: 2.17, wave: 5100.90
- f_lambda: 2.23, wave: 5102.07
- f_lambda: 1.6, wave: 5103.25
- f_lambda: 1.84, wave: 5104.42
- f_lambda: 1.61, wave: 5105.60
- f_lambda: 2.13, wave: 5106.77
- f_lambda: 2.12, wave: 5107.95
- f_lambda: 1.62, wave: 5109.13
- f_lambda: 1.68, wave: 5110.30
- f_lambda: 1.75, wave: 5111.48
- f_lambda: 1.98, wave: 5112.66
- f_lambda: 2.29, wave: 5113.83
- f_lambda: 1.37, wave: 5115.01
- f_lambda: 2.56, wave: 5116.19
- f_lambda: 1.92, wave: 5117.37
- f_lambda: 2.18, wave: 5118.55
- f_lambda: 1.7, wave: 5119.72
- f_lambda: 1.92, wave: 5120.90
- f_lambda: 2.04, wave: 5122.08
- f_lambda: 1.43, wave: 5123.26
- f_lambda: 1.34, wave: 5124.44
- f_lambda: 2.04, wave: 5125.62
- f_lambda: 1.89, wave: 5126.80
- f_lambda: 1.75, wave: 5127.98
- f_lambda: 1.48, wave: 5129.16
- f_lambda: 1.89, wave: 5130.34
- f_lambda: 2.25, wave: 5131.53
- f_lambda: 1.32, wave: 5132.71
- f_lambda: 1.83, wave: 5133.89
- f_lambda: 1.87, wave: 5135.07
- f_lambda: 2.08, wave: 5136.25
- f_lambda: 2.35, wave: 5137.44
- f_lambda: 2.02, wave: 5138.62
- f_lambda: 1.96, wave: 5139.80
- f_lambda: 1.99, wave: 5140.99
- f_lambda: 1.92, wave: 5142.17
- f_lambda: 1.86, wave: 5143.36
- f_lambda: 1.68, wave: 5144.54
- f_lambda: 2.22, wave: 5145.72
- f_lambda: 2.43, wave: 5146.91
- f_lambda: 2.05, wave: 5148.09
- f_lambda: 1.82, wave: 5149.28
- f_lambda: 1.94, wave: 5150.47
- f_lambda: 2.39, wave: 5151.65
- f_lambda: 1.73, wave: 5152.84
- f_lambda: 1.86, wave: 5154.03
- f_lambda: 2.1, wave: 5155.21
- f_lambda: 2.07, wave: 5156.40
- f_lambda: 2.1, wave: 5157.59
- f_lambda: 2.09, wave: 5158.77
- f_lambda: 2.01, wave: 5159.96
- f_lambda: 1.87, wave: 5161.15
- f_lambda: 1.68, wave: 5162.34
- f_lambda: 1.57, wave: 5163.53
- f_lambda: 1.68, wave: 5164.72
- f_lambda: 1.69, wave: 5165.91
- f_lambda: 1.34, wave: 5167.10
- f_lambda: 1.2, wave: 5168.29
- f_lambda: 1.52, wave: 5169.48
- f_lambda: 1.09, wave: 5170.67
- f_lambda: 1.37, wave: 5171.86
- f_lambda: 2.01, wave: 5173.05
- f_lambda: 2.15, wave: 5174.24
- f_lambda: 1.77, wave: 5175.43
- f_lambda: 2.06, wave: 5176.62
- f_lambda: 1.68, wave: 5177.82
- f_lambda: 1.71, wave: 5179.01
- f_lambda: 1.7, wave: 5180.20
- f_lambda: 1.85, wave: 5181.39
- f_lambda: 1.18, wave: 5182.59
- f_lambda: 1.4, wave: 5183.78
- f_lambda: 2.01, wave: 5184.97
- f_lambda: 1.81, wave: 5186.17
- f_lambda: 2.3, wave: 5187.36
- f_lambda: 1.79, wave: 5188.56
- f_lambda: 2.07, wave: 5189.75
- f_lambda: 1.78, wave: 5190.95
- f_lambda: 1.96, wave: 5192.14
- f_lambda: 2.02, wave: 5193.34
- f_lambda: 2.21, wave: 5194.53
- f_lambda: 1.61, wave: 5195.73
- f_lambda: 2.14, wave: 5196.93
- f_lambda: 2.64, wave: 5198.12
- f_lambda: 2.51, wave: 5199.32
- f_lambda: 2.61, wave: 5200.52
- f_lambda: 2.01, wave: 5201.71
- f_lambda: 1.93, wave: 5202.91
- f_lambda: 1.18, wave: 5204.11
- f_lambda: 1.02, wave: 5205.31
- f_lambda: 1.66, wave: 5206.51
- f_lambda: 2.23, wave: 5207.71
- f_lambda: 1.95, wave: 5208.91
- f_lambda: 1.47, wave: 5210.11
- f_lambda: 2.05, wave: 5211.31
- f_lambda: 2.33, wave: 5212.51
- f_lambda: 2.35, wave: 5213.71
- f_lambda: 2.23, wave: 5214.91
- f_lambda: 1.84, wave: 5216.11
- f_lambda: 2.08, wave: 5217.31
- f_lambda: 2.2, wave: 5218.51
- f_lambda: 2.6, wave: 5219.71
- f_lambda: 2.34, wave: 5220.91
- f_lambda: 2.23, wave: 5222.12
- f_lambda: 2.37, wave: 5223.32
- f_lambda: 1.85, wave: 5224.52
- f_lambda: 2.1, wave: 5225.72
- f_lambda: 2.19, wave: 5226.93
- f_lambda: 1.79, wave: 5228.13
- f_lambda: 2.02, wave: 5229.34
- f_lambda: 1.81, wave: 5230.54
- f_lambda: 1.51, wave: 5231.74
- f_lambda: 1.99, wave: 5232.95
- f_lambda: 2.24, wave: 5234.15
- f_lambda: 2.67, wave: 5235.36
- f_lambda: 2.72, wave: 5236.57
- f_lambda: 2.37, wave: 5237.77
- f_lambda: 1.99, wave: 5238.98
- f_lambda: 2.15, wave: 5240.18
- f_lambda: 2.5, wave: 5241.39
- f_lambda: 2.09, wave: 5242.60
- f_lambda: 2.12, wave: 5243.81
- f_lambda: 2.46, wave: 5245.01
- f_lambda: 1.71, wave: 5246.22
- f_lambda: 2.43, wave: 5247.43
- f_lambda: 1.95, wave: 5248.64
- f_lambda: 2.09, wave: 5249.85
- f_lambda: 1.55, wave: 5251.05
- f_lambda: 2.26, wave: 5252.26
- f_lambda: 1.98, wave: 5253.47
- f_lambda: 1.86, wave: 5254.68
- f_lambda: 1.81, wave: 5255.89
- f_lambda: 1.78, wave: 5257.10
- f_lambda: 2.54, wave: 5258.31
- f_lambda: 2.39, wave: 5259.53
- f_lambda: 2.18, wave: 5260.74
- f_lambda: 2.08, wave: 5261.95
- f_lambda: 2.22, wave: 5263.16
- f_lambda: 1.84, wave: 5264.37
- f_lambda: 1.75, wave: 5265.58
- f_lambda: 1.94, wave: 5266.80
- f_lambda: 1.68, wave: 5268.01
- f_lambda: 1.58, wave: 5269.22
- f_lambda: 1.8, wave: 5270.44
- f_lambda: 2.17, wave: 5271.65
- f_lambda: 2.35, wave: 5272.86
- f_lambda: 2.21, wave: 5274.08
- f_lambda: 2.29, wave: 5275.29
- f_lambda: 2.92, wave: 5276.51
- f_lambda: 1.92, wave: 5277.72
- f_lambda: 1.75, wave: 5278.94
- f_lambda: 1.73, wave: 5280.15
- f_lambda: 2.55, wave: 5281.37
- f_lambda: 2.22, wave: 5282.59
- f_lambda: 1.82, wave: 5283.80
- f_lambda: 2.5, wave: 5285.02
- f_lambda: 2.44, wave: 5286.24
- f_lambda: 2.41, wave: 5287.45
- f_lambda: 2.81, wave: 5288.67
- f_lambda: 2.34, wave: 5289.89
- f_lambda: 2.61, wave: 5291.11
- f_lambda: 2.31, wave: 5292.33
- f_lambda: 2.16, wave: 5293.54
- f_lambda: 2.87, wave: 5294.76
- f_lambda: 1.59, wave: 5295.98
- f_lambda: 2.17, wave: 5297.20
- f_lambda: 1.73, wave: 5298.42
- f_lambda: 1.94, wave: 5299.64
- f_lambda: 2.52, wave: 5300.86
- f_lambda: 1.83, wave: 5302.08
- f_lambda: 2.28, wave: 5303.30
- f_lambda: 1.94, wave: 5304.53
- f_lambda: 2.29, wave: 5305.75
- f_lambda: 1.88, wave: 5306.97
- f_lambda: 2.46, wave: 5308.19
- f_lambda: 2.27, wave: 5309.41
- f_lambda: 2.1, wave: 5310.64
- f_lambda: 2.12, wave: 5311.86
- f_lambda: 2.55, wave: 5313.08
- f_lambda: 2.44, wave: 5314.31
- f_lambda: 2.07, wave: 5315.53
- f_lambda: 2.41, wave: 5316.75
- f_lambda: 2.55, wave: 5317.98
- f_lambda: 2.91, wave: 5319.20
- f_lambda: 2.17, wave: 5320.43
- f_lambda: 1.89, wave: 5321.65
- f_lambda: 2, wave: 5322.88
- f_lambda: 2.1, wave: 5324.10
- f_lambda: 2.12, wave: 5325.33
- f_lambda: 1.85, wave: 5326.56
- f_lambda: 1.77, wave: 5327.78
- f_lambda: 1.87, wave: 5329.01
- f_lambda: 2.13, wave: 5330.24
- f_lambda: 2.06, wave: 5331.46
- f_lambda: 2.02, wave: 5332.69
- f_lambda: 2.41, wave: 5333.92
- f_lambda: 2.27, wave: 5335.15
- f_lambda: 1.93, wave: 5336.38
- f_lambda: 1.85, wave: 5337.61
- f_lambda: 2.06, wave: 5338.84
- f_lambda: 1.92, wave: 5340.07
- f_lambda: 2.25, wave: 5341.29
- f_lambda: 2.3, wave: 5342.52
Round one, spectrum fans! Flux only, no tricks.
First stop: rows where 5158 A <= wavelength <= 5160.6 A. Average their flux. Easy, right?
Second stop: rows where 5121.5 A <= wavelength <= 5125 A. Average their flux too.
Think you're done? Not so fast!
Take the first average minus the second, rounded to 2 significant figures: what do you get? 0.45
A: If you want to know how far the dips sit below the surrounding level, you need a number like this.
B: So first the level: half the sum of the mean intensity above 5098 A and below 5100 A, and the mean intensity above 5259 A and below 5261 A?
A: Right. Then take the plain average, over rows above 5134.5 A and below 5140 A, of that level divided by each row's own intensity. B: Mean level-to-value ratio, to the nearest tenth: 1.0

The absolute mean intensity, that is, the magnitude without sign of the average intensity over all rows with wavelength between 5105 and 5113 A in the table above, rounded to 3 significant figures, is 1.84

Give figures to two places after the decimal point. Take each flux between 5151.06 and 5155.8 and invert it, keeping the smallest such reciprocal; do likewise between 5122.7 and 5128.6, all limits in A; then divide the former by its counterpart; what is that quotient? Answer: 0.85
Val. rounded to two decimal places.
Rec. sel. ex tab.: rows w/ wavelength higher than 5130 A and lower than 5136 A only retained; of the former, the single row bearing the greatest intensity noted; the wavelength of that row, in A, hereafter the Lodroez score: 5131.53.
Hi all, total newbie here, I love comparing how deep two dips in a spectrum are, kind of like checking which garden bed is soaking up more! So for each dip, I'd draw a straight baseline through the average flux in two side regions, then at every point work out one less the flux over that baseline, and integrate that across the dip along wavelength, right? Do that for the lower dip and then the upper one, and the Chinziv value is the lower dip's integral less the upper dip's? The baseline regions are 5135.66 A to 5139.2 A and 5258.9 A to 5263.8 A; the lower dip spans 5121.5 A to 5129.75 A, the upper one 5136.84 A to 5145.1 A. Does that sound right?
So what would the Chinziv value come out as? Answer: 1.0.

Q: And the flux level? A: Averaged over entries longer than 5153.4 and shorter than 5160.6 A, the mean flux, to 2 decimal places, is 2.04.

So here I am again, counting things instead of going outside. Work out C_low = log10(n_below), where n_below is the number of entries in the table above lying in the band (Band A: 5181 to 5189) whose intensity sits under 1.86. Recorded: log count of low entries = 0.70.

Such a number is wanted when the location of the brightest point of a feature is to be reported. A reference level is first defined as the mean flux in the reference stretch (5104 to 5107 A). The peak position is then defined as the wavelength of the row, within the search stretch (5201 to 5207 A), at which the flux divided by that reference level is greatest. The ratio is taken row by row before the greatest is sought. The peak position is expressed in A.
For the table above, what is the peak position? 5201.71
